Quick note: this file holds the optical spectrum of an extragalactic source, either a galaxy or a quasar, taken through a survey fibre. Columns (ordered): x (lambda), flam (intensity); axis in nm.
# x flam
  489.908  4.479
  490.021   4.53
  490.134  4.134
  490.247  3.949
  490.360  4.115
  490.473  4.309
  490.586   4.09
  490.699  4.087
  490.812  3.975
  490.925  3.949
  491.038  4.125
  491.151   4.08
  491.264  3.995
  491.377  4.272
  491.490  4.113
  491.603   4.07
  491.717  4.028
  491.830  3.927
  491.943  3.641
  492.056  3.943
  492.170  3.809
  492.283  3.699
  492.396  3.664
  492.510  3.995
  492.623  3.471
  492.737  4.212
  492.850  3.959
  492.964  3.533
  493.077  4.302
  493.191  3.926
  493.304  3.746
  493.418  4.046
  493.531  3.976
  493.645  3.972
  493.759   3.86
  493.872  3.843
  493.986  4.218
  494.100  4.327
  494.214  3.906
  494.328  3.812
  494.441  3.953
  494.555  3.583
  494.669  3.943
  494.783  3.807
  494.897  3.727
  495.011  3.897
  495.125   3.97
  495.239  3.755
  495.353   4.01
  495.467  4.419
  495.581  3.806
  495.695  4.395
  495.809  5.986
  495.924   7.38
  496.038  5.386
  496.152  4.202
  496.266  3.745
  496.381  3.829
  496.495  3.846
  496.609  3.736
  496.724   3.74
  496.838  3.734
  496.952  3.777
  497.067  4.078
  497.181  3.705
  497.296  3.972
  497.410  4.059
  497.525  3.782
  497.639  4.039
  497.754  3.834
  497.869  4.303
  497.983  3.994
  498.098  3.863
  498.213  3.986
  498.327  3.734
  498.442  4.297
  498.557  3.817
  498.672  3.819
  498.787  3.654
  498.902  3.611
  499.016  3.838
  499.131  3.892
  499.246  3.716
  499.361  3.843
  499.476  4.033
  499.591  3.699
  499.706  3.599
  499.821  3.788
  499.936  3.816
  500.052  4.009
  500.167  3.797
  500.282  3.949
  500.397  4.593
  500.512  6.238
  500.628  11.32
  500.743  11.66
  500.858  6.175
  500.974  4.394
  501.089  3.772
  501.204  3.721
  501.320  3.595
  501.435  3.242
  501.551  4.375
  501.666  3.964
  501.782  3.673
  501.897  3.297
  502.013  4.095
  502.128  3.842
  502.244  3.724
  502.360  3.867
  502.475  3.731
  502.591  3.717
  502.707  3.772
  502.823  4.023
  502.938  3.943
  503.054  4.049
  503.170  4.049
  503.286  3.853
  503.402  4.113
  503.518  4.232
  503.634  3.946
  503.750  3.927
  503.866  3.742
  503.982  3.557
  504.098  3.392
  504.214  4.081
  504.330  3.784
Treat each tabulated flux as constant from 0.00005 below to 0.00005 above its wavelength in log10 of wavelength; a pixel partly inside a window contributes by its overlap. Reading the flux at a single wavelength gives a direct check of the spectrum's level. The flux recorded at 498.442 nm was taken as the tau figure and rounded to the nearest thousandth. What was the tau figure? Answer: 4.297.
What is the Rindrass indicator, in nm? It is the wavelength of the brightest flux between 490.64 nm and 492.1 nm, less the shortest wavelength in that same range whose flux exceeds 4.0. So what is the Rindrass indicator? 0.68 nm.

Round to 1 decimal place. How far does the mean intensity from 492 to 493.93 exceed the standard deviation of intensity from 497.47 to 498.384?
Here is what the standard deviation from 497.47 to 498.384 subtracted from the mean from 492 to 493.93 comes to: 3.7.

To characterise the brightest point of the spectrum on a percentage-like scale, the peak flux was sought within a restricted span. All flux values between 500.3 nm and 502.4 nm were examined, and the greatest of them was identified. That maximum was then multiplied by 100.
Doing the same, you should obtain 1166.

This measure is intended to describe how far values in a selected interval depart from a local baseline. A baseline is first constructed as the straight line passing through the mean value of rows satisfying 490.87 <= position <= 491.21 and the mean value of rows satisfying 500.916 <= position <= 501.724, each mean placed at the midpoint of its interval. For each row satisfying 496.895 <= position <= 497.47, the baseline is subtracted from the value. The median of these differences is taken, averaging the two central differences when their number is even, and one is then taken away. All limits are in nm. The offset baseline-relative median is -0.97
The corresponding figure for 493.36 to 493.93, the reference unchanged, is -1.03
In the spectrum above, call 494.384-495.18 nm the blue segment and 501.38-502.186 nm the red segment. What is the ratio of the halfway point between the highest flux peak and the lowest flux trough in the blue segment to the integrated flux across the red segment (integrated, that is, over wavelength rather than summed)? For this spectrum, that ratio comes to 1.2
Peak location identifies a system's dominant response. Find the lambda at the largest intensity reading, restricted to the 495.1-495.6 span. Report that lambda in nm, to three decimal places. 495.467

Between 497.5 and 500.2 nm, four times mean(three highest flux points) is 16.9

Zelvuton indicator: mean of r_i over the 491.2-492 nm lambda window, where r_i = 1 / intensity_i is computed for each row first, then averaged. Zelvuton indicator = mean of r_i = 0.250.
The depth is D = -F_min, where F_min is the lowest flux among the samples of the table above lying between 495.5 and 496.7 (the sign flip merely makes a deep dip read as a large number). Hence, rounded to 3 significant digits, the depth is -3.74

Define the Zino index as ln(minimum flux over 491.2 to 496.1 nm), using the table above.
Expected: 1.24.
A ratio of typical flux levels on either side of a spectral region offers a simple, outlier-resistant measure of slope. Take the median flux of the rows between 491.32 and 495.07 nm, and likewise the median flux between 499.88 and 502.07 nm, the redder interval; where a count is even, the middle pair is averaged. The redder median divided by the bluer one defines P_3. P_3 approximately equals 1.01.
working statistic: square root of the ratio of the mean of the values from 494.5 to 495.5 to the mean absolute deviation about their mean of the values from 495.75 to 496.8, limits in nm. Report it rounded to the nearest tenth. 1.9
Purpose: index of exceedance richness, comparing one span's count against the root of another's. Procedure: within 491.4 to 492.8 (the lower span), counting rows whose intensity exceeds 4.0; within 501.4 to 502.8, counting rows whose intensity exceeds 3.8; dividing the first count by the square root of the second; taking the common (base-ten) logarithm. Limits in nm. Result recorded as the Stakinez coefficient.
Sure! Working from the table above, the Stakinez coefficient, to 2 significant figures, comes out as 0.25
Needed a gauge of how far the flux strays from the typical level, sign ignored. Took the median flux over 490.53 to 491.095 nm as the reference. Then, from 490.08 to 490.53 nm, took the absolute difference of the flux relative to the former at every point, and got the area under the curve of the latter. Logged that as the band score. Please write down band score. 0.049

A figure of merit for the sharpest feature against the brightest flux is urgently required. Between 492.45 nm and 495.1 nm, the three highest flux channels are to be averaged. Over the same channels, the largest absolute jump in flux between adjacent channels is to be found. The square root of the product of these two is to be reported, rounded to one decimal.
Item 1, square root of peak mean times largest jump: 1.8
